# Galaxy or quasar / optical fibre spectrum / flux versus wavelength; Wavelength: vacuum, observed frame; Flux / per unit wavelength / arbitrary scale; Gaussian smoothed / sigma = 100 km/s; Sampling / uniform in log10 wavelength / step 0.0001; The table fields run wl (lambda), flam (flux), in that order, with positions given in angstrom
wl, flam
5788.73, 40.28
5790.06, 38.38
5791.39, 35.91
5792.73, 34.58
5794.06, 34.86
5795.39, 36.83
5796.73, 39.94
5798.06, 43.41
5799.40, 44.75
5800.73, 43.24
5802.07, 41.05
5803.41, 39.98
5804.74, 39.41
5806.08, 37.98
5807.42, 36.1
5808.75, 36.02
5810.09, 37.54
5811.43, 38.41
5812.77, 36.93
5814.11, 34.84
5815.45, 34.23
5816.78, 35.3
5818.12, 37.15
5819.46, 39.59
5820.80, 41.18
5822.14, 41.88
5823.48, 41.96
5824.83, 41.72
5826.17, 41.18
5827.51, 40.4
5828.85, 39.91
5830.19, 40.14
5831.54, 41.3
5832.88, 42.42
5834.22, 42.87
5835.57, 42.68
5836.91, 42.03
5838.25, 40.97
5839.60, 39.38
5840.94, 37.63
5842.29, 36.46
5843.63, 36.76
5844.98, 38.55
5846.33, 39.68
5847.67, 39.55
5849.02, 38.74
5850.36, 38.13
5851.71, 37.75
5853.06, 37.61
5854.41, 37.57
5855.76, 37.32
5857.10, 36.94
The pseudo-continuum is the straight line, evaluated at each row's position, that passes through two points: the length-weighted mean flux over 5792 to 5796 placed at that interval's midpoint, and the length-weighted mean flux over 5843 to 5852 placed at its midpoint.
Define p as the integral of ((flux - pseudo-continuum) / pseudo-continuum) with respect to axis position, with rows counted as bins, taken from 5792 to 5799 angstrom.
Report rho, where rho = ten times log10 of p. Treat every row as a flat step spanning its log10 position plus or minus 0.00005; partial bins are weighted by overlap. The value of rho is -2.8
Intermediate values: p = 0.5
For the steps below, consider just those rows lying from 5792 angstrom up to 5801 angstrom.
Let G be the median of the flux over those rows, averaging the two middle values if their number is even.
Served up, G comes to 39.9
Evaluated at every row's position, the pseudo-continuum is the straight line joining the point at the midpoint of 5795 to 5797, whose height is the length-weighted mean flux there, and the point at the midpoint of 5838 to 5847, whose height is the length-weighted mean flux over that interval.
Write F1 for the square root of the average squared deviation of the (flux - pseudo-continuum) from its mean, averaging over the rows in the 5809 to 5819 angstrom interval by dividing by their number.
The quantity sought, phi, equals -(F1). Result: -1.44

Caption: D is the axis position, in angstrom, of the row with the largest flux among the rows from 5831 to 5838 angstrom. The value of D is 5834.22 angstrom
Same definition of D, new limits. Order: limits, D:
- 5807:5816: 5811.43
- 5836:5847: 5836.91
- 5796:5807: 5799.40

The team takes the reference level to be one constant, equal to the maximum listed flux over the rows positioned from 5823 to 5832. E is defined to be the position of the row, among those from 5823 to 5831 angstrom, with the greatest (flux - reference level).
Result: 5823.48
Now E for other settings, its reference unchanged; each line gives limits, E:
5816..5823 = 5822.14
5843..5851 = 5846.33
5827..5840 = 5834.22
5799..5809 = 5799.40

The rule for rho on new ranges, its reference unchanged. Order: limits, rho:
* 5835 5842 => -3.7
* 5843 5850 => -14.1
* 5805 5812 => -6.9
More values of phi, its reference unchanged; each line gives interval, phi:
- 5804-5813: -1.15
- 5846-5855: -0.84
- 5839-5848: -1.24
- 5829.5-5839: -0.93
